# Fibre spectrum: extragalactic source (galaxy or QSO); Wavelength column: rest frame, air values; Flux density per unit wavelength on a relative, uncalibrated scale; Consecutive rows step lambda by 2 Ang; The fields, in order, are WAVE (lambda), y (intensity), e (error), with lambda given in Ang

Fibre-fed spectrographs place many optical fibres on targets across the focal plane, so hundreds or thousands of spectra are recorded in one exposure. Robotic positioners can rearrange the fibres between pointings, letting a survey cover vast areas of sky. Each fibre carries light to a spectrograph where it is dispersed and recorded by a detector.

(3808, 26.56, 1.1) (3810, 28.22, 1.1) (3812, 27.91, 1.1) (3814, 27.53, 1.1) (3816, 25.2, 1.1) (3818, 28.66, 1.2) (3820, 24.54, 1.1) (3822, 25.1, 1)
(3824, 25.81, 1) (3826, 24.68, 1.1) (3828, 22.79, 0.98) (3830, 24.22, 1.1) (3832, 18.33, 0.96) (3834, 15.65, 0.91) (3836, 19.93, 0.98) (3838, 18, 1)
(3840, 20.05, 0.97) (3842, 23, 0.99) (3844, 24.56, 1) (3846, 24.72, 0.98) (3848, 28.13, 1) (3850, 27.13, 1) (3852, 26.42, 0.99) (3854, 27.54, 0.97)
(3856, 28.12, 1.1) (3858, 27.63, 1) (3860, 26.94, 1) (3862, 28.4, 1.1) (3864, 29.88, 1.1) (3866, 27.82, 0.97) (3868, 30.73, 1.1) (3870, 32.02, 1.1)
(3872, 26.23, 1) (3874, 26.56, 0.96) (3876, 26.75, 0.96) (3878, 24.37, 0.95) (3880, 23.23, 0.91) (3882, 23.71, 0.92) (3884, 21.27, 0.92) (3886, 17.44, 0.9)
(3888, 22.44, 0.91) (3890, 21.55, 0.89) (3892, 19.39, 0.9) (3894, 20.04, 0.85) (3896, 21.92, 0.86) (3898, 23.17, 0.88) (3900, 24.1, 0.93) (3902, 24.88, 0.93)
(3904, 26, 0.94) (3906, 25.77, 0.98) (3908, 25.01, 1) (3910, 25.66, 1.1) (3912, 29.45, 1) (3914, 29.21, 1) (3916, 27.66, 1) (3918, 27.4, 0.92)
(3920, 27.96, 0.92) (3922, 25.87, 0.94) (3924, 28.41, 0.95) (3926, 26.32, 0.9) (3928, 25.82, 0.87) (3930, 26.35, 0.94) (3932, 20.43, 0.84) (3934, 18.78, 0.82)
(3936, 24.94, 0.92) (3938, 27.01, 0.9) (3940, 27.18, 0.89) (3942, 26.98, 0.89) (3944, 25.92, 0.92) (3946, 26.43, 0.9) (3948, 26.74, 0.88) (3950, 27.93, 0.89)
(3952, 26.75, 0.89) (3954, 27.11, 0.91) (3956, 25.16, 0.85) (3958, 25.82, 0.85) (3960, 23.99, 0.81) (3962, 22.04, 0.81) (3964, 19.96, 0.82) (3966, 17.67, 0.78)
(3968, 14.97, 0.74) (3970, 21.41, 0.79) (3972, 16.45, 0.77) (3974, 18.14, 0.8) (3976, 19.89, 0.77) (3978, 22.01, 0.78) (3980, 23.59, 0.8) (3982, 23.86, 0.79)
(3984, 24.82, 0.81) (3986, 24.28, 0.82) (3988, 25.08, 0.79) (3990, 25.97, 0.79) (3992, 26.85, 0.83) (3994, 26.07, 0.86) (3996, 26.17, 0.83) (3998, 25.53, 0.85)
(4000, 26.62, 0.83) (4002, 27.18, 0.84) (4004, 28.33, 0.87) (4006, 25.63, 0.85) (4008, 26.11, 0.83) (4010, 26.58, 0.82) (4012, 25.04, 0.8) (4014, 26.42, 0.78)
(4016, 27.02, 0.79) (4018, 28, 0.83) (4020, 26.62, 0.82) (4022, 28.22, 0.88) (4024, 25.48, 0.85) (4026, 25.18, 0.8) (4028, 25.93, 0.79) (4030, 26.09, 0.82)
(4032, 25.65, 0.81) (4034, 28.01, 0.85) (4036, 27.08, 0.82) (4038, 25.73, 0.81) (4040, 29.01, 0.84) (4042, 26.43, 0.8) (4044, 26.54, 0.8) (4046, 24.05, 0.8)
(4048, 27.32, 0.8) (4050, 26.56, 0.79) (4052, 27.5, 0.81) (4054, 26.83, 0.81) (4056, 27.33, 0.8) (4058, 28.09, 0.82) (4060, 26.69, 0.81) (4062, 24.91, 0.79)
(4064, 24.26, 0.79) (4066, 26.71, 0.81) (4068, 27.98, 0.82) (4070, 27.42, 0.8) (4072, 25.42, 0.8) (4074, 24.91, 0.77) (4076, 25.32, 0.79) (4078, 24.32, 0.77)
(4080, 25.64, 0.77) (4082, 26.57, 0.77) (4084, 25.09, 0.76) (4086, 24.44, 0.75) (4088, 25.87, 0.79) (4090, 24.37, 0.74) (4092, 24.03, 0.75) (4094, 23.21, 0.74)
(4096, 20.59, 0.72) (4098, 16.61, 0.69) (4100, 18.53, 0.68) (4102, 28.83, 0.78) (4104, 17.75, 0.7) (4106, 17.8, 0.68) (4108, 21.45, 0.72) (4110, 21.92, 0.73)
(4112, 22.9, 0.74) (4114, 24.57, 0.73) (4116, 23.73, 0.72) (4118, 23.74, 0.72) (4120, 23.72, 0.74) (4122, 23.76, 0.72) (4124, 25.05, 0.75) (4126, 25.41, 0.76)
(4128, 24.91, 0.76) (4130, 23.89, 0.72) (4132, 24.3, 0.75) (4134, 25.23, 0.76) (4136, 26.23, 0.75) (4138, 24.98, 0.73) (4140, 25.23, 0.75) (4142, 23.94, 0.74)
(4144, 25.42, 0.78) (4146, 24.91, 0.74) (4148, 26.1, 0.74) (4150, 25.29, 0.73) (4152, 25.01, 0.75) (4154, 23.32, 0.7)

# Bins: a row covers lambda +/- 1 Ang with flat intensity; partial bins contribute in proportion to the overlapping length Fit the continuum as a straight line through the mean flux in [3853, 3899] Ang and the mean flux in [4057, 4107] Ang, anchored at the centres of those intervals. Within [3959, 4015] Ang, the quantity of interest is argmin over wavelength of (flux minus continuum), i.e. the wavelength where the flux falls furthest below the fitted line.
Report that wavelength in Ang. 3968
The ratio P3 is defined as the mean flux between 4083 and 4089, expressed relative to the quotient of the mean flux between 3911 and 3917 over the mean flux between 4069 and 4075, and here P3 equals 23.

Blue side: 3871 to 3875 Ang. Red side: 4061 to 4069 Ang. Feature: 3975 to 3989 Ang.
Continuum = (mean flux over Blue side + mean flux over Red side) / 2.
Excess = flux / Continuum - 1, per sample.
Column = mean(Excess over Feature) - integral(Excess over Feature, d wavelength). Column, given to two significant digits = 1.4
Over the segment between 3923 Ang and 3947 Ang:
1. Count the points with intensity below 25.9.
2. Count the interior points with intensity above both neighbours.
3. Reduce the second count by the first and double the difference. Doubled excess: -4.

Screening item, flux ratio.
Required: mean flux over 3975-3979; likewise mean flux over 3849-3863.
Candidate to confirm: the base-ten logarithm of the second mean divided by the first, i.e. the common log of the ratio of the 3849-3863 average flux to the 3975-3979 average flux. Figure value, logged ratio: 0.12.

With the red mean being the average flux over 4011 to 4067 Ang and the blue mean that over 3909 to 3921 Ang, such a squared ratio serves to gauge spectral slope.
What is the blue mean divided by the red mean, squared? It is 1.11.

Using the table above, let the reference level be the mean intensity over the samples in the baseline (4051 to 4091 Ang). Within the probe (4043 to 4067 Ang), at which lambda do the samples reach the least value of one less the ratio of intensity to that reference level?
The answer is 4058 Ang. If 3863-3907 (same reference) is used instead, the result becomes 3870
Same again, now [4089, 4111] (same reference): 4102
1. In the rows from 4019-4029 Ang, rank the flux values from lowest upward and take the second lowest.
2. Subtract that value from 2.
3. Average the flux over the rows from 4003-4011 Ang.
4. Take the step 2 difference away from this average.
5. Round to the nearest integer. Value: 50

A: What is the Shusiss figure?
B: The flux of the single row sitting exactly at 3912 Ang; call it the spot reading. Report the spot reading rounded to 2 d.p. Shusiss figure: 29.45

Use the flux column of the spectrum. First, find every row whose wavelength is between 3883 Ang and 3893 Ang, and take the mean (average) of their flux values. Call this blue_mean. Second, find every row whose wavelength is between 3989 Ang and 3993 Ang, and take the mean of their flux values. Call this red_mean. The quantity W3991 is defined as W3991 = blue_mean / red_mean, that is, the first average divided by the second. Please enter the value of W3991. 0.77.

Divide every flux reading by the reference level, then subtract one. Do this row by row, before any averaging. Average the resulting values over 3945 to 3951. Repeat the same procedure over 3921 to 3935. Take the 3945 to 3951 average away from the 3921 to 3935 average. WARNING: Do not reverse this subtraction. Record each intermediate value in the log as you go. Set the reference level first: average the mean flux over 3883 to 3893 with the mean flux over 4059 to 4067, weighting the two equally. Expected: -0.1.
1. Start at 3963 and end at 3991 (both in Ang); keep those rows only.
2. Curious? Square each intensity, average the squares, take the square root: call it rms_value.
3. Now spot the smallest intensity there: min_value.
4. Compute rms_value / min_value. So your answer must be 1.44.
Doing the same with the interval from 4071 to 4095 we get 1.07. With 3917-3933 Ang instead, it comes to 1.28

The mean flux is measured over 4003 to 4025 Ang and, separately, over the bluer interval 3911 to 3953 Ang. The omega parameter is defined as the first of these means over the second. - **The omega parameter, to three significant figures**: 1.01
